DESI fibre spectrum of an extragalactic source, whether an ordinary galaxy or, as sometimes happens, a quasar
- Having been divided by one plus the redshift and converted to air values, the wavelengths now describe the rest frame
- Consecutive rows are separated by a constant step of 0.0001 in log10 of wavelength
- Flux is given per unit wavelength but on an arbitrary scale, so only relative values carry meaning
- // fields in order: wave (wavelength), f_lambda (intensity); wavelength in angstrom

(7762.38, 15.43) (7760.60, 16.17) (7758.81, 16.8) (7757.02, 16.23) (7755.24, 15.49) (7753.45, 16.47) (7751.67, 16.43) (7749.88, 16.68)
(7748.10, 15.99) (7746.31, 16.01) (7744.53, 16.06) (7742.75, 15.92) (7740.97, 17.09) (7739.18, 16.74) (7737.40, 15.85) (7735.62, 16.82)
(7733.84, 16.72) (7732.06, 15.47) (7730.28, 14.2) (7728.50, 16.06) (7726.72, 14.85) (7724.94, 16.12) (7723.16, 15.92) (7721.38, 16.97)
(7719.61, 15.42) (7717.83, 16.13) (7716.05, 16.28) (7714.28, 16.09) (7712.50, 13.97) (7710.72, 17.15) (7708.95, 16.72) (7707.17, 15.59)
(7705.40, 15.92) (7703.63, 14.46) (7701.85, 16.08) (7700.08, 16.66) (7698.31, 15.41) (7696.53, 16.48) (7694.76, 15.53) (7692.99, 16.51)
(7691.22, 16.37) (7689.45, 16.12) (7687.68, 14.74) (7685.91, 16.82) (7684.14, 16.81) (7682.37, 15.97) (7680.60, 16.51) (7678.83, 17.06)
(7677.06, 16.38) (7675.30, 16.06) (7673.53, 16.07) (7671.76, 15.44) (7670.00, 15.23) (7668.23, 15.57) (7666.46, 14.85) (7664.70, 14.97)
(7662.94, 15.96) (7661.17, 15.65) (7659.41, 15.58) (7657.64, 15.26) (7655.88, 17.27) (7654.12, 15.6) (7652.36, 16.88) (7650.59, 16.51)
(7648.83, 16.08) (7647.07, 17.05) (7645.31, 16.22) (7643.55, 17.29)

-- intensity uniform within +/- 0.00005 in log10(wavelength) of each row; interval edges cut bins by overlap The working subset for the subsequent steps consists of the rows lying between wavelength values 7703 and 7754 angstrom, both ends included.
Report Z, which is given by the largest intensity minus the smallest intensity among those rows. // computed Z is 3.2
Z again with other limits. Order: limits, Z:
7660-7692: 2.3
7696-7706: 2.2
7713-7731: 2.8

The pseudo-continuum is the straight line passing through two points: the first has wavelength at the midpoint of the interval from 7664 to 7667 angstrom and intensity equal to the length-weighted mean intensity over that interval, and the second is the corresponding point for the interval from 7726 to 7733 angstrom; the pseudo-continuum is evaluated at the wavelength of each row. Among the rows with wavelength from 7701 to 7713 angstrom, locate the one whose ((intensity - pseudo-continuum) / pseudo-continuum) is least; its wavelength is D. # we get 7712.50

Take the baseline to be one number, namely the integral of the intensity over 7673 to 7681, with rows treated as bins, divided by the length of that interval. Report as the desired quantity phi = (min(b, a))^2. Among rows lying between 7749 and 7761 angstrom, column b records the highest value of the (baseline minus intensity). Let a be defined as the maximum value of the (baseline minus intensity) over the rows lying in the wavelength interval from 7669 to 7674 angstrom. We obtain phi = 0.9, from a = 1.20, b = 0.9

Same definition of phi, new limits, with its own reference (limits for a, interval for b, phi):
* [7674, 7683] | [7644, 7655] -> 0.2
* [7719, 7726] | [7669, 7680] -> 1.0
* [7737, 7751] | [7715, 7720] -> 0.3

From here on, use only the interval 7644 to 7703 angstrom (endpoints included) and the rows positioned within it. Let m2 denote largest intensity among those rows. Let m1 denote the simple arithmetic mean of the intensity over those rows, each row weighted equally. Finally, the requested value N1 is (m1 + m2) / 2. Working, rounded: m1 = 16.1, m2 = 17.27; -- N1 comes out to 16.7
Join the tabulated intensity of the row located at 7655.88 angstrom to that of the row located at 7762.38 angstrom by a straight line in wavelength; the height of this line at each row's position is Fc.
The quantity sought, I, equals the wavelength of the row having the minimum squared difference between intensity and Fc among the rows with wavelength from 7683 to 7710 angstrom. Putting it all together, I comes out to 7684.14 angstrom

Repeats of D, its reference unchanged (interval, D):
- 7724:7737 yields 7730.28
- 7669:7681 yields 7670.00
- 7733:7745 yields 7737.40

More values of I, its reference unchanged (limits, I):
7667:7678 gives 7677.06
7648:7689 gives 7655.88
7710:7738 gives 7737.40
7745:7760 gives 7755.24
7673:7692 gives 7684.14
